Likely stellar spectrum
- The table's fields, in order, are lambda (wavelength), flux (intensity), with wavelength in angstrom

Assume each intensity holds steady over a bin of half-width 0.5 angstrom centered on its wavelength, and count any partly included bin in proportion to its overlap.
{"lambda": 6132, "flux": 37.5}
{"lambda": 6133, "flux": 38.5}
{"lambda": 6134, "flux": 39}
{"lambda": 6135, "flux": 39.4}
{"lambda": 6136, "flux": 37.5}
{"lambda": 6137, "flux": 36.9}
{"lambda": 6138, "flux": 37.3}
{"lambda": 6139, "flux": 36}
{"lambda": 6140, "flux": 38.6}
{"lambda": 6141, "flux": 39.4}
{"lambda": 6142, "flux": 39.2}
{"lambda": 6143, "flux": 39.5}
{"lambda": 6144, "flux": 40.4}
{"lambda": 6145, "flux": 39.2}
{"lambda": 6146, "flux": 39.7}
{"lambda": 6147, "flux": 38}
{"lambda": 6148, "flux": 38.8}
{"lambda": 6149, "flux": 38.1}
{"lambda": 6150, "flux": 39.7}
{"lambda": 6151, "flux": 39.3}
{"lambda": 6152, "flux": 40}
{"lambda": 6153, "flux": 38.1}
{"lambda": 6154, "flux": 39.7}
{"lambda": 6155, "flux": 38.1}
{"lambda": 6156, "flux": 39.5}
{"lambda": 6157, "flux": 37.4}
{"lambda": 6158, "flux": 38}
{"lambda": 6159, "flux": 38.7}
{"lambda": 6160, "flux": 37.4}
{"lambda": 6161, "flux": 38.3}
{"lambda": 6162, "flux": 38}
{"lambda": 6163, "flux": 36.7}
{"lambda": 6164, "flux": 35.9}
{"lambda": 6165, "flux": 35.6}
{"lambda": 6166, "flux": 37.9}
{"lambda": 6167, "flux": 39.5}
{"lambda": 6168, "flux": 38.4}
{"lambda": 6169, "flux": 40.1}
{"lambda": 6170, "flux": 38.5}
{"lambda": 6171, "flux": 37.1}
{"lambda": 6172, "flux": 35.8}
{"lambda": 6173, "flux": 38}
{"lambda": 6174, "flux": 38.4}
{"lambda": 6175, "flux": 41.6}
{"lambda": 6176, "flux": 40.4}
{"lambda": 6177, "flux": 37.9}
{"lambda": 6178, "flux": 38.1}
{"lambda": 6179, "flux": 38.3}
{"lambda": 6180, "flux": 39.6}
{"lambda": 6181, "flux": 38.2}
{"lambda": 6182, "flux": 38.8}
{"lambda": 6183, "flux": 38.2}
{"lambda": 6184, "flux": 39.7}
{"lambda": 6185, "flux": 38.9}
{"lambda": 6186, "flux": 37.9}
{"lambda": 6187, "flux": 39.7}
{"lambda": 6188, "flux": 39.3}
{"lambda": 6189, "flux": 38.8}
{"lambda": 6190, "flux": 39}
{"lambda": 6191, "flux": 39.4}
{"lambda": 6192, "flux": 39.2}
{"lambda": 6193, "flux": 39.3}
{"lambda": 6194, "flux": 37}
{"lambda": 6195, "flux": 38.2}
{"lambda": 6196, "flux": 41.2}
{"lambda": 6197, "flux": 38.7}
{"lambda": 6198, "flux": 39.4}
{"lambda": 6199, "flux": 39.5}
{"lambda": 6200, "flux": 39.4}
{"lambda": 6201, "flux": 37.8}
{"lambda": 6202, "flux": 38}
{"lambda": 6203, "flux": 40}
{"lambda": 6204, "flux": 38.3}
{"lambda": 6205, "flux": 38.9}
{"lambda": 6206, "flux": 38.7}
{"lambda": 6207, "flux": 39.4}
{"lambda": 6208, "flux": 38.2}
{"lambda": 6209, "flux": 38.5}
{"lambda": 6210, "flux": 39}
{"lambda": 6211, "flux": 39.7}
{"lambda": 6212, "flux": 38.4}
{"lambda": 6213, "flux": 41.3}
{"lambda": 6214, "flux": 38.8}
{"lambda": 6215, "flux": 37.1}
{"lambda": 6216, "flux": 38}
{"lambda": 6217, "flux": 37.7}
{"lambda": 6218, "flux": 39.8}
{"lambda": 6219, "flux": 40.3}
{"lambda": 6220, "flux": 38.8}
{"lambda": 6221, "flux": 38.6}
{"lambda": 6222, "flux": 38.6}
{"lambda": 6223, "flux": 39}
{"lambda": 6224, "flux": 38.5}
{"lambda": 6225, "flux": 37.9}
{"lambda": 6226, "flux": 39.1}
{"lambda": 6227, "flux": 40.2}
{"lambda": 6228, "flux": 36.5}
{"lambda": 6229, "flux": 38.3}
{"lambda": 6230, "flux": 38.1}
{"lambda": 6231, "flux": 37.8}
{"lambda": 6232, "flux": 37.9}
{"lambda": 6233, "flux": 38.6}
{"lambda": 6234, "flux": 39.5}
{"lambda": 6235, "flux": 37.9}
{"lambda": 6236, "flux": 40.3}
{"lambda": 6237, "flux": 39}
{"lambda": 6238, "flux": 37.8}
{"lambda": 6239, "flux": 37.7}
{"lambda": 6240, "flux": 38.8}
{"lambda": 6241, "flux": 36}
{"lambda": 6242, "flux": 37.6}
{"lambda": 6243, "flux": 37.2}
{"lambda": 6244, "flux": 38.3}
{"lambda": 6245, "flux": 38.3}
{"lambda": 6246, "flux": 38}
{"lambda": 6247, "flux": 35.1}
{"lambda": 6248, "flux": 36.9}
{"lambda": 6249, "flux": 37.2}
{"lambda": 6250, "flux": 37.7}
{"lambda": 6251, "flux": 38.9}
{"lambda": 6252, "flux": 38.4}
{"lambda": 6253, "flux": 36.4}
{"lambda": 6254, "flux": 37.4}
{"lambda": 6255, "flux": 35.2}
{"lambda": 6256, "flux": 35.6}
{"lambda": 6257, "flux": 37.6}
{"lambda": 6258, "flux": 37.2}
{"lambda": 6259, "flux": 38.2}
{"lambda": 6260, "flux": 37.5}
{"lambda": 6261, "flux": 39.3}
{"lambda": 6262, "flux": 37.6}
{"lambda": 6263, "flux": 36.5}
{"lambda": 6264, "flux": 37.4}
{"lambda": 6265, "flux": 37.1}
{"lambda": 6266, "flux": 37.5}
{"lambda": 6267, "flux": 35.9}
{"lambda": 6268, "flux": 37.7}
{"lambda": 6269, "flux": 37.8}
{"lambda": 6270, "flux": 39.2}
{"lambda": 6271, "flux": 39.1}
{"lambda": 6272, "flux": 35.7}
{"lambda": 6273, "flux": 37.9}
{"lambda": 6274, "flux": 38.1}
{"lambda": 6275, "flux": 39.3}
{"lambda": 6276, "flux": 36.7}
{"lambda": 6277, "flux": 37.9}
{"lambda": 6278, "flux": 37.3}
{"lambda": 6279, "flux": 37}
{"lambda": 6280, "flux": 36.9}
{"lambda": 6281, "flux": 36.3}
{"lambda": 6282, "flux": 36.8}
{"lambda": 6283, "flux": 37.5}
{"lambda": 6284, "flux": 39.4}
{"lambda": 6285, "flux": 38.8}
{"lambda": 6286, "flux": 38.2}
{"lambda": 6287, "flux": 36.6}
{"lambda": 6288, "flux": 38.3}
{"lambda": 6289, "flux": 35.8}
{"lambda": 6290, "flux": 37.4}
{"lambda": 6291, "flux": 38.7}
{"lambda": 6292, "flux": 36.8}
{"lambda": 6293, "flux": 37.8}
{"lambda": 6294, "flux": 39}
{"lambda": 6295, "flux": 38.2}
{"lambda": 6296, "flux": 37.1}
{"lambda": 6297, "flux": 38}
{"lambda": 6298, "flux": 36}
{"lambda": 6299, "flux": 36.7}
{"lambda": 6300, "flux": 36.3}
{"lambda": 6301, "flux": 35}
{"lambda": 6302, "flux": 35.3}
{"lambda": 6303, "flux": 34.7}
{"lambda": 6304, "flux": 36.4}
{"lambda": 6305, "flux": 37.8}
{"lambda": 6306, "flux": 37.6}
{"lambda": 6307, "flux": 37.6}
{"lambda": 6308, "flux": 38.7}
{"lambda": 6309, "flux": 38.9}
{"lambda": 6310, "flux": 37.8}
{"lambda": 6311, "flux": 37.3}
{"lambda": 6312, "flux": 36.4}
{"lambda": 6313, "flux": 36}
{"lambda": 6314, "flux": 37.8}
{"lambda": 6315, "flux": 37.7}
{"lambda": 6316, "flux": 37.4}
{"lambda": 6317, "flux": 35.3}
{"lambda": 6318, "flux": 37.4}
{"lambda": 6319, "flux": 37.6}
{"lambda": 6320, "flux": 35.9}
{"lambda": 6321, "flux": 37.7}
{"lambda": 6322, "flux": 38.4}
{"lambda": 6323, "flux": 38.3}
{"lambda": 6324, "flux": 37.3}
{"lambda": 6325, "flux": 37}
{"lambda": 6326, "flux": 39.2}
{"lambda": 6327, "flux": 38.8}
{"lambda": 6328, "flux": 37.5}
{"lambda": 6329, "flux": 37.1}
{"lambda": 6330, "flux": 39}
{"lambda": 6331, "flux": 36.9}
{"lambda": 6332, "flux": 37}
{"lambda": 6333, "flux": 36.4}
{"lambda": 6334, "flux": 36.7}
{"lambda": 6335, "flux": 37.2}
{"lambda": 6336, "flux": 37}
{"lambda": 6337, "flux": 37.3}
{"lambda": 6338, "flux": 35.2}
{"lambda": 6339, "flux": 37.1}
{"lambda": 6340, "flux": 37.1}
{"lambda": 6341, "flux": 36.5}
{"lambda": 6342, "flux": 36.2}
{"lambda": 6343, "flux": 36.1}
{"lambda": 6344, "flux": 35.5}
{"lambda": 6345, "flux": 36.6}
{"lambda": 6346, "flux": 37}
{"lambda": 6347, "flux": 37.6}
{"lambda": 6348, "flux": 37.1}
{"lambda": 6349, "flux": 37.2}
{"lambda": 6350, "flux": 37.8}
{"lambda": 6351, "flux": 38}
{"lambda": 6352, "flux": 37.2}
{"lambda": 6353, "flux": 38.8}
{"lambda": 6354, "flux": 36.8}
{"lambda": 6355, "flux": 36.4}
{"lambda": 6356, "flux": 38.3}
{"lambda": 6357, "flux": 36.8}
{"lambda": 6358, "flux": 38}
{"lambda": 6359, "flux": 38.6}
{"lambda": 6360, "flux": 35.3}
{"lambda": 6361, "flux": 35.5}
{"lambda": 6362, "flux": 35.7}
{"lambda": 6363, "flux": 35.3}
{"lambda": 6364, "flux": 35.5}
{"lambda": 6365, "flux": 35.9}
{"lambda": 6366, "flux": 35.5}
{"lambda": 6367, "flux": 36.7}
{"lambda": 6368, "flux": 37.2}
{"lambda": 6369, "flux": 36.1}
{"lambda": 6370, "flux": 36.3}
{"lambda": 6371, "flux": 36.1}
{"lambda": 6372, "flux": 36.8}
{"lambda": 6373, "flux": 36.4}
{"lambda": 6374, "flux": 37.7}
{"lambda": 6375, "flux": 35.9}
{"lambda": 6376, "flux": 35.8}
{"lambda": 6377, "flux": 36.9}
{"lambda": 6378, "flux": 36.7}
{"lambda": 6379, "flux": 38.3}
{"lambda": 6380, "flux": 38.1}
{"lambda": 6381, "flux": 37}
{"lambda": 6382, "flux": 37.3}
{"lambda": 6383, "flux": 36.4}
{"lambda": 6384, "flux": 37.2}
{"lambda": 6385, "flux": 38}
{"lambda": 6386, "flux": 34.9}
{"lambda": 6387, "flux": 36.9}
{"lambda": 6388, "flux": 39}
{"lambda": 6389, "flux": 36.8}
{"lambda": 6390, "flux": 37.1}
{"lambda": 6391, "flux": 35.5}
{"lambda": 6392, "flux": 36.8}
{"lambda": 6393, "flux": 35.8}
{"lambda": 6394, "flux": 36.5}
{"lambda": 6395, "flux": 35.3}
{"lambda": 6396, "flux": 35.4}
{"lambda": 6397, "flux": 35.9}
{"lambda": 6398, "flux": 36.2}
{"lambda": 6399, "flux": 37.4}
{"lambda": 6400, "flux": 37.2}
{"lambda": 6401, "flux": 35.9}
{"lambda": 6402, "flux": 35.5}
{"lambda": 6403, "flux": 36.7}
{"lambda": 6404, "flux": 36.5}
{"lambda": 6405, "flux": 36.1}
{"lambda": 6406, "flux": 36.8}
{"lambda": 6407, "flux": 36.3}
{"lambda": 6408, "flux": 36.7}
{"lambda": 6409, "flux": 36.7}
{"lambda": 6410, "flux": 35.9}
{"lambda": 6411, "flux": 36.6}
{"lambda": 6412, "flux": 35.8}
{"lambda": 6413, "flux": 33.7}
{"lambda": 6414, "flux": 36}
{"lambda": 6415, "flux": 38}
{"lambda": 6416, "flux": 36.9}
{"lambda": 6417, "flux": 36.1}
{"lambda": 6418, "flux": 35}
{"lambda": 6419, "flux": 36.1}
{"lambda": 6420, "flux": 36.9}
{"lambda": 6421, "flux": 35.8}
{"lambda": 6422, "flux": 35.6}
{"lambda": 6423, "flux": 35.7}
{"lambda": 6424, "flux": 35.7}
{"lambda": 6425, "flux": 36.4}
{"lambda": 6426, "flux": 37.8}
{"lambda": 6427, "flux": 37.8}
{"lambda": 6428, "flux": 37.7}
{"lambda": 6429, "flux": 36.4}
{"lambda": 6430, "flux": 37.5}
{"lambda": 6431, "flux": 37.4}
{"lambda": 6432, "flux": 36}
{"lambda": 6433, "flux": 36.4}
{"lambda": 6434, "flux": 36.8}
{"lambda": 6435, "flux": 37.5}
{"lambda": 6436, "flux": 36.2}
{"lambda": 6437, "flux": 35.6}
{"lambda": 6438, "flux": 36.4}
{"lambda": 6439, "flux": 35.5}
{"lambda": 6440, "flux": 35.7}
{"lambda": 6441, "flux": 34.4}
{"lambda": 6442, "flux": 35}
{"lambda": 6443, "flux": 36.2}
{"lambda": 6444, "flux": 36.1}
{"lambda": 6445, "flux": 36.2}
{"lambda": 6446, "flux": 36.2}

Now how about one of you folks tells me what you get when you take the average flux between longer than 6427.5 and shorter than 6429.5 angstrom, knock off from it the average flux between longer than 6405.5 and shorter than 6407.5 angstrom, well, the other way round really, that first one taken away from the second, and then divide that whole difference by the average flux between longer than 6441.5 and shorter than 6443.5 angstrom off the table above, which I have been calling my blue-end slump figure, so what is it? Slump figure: -0.014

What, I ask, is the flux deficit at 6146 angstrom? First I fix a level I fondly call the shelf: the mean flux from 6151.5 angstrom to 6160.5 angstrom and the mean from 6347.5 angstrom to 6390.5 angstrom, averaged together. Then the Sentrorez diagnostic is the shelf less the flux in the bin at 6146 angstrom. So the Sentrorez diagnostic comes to -2.0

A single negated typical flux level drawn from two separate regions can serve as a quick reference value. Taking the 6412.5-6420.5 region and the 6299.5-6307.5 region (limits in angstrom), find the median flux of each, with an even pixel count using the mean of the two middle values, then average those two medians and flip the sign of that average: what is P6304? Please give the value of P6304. -36.2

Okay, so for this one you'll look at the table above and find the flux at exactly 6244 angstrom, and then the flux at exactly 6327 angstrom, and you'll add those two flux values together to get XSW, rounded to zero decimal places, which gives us 77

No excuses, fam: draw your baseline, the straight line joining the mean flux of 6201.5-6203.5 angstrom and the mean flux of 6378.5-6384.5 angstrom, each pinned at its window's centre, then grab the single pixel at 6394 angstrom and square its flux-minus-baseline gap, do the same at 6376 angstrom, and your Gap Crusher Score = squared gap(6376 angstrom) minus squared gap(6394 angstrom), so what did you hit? 2.1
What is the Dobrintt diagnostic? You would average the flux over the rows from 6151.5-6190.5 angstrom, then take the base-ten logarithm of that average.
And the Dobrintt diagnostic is 1.58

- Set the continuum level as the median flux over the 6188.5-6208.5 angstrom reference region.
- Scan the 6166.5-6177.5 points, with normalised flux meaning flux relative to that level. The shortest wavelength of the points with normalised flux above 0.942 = 6167 angstrom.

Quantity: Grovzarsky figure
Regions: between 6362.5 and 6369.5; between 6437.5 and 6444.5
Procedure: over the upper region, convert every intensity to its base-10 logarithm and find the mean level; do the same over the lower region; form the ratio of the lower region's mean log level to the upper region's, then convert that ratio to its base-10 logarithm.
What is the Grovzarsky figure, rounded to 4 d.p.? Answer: 0.0014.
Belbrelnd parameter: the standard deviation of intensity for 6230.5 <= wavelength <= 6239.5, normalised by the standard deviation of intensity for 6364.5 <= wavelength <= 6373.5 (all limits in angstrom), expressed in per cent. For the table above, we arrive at 180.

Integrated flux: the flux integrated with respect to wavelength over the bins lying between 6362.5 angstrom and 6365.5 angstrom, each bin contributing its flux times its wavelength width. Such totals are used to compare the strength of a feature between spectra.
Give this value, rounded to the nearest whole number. 107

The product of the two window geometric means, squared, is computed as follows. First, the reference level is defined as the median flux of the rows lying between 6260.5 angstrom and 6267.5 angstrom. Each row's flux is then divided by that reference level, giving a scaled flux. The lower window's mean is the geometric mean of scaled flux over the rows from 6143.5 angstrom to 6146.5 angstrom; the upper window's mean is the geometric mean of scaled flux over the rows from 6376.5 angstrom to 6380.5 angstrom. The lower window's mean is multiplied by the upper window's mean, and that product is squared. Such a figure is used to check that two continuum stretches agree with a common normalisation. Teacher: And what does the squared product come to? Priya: 1.14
